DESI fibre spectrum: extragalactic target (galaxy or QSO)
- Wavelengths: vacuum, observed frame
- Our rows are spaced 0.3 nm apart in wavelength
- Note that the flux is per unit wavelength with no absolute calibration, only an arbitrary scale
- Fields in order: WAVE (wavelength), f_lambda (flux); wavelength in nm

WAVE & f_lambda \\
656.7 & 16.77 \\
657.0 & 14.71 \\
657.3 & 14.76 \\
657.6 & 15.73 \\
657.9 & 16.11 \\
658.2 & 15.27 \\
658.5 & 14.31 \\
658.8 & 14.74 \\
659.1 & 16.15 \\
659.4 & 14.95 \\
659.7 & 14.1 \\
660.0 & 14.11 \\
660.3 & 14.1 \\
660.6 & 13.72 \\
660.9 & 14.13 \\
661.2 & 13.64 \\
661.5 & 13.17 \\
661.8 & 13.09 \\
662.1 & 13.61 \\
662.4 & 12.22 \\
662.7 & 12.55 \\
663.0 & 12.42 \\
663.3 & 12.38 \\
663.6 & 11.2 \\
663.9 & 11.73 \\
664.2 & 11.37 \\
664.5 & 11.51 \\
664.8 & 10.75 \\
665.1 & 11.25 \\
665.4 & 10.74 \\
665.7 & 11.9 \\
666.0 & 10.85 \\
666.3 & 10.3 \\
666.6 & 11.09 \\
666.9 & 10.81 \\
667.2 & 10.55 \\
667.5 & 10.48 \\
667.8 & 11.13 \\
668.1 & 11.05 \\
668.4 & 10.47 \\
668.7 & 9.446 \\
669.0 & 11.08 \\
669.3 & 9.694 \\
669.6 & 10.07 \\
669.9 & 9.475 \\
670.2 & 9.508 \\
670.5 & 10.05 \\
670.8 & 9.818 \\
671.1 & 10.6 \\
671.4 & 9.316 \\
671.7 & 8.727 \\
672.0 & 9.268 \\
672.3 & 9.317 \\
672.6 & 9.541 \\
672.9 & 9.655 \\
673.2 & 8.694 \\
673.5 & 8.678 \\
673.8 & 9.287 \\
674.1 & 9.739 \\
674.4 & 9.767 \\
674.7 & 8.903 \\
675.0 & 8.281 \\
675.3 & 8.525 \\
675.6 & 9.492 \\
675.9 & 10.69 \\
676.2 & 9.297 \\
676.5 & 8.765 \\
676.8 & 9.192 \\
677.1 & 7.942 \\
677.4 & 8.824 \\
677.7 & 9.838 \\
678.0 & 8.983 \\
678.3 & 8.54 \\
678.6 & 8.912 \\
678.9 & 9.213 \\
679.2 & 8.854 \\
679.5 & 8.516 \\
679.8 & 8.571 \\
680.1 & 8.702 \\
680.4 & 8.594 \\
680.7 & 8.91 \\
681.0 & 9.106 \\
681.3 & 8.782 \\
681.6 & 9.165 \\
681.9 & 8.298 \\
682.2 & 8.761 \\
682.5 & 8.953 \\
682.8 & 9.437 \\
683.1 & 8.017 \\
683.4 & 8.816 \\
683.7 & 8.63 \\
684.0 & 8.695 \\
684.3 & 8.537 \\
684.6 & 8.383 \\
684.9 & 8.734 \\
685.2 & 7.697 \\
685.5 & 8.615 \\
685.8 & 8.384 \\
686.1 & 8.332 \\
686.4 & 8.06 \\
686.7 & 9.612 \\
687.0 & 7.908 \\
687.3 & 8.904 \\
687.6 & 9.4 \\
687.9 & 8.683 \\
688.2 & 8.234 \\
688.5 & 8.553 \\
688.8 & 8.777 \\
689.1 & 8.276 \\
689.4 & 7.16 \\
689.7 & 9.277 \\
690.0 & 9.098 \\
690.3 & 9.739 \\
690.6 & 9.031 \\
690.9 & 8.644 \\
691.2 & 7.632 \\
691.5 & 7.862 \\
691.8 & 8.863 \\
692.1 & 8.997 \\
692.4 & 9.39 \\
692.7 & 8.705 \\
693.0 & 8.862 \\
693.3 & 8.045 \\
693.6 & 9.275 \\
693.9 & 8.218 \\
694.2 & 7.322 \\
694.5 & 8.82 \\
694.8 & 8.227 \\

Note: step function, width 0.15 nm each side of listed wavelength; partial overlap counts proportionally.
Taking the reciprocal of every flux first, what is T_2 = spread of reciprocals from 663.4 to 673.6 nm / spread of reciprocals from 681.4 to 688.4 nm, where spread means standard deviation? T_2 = 1.3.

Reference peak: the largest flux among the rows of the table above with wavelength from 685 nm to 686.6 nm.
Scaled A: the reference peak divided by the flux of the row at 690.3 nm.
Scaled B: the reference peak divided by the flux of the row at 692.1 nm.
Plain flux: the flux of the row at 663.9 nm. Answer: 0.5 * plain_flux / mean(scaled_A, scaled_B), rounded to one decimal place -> 6.4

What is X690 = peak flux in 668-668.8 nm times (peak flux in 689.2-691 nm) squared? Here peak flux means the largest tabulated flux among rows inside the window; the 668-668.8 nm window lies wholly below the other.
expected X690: 1048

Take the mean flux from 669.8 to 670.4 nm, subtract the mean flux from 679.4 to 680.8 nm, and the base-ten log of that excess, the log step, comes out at -0.1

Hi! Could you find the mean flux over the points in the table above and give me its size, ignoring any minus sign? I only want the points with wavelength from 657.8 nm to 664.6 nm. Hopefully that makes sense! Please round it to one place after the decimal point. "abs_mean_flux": 13.5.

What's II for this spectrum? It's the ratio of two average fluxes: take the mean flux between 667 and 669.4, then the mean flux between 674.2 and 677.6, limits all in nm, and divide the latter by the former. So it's 0.864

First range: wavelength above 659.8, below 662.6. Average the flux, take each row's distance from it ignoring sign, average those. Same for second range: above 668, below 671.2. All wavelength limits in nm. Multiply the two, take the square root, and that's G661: 0.48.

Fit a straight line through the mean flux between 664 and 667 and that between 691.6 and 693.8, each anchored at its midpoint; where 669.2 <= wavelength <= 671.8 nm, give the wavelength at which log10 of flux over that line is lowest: 671.7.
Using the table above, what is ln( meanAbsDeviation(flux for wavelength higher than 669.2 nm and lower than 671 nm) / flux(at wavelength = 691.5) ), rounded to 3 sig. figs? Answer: -3.62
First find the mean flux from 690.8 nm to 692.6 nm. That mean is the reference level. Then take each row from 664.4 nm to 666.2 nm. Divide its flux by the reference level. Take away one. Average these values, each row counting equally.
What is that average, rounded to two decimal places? 0.30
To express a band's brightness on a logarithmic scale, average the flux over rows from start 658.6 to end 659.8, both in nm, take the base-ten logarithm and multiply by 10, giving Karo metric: 11.8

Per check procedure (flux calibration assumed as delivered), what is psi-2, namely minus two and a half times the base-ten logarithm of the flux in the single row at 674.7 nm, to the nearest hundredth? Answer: -2.37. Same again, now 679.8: -2.33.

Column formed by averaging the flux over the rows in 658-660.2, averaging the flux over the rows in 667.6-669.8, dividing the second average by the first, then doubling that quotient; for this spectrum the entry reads 1.4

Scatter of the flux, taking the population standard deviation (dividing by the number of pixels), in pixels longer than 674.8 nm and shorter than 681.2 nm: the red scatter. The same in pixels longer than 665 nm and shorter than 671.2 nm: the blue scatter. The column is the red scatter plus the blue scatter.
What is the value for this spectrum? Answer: 1.22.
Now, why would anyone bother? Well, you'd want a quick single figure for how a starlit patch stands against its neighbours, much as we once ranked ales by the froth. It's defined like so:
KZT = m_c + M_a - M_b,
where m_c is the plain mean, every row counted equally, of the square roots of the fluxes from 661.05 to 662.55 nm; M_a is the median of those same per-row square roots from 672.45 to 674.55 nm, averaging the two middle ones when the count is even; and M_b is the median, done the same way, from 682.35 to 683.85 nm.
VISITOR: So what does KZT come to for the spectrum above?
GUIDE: 3.7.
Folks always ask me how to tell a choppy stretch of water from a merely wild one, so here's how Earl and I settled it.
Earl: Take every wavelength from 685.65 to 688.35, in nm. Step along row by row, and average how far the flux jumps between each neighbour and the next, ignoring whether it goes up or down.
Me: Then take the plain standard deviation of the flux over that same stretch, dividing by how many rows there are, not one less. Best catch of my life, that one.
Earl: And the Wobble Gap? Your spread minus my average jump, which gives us -0.22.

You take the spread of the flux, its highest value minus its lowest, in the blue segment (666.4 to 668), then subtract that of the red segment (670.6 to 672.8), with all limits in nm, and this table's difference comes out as -1.2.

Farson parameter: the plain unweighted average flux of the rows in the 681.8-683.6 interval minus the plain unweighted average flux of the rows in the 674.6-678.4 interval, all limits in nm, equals -0.3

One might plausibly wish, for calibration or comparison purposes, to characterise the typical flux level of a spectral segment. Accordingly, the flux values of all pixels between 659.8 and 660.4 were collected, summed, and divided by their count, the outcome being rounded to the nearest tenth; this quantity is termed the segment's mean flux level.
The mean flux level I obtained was 14.1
